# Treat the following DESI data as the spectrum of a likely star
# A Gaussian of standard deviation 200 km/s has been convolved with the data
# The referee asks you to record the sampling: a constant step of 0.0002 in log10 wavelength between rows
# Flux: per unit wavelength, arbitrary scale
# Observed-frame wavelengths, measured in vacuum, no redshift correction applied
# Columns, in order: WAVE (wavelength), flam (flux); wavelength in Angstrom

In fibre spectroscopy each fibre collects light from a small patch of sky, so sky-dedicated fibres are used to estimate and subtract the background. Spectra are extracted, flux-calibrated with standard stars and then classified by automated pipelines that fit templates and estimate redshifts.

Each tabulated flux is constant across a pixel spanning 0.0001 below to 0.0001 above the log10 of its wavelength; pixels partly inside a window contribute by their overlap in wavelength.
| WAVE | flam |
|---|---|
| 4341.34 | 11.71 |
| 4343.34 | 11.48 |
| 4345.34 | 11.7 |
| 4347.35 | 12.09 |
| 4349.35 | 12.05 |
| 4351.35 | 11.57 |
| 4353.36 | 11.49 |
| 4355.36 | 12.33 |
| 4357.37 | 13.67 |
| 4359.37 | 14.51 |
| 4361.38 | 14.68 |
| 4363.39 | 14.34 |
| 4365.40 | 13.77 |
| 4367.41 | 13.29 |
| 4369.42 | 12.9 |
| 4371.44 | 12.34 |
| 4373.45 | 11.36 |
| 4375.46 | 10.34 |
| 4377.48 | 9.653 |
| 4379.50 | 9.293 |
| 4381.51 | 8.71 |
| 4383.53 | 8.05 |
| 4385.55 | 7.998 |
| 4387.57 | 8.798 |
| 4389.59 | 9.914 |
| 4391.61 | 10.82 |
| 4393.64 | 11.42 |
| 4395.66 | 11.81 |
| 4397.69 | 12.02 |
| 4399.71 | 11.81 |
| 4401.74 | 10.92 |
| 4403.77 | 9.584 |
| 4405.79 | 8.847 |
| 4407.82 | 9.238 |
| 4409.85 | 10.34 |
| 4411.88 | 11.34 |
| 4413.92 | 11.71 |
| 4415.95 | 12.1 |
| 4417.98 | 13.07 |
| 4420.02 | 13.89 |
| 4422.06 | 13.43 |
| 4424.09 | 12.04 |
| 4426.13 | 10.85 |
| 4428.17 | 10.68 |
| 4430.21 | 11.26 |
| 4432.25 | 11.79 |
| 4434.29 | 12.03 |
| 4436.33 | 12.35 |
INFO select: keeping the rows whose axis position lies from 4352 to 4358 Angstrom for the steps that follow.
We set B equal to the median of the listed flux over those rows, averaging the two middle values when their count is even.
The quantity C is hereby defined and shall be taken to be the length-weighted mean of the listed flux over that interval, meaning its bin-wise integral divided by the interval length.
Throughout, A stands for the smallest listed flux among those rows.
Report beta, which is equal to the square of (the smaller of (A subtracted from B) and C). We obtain 0.71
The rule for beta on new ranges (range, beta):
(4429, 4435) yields 0.28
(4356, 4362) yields 0.71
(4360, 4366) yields 0.32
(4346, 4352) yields 0.23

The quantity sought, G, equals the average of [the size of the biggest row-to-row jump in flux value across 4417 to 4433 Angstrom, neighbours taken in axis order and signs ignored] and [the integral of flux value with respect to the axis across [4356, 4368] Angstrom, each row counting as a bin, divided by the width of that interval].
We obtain 7.7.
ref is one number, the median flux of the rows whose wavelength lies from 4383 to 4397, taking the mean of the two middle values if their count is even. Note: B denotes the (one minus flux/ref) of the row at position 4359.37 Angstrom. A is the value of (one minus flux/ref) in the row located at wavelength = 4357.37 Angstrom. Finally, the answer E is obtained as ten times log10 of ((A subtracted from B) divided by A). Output -6.5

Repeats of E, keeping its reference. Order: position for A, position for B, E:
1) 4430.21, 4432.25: -4.0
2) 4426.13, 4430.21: -3.6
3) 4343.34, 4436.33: -2.6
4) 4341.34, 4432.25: -13.5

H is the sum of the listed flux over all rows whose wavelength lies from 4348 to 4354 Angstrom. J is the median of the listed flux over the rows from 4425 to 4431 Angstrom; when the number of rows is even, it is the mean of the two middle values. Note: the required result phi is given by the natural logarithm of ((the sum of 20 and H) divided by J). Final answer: 1.63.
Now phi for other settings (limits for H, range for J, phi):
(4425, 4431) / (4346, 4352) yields 1.48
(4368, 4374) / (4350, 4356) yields 1.59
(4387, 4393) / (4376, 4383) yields 1.67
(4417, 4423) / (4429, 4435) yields 1.63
